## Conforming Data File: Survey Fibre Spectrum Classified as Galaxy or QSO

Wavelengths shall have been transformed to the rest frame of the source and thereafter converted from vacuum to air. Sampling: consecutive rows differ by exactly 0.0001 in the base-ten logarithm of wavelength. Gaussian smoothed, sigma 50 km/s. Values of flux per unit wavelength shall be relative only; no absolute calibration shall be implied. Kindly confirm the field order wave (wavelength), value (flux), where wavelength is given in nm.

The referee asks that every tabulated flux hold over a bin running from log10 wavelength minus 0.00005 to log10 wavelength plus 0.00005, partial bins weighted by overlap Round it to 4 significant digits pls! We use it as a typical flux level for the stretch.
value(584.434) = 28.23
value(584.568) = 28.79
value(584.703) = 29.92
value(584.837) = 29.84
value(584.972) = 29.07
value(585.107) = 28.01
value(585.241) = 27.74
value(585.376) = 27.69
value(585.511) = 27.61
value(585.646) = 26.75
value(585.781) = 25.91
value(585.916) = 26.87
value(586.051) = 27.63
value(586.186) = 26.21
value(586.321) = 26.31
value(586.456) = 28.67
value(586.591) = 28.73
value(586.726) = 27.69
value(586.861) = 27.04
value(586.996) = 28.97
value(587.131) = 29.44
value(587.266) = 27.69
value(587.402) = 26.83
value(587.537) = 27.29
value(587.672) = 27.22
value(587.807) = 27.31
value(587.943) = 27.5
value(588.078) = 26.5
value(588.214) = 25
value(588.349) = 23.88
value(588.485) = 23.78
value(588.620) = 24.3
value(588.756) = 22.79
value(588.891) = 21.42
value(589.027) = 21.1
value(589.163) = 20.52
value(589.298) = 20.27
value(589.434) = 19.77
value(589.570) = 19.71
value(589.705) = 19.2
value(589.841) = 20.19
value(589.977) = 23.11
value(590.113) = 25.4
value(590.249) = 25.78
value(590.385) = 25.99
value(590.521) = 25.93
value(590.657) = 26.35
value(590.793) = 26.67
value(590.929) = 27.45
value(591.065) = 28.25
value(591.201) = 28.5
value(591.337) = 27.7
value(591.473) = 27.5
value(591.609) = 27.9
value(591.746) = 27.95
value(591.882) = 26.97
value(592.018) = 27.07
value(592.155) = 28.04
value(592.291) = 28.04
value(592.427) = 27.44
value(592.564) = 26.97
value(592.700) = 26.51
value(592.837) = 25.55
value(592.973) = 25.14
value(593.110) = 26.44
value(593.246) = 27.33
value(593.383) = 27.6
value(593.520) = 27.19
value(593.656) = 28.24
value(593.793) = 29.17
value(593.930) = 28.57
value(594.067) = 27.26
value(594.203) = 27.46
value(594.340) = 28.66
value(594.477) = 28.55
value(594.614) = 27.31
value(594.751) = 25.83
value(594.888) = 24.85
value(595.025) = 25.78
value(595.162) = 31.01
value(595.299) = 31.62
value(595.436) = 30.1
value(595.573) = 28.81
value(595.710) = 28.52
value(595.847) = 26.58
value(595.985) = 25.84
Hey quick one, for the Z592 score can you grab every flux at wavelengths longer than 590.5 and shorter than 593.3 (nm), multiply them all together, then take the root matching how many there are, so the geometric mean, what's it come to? 27.11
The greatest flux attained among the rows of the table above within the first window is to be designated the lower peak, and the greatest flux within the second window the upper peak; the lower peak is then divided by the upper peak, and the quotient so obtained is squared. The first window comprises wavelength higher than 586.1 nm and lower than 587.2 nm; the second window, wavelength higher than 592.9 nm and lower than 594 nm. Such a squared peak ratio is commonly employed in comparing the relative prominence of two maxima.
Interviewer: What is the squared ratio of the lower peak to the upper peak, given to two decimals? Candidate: 1.02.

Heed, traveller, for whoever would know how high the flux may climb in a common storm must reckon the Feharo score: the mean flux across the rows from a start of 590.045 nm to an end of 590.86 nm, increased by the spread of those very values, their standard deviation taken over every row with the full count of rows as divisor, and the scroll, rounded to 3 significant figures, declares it 26.4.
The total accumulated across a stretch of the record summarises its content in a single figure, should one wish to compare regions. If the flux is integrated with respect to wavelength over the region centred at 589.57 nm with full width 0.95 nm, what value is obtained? 19.4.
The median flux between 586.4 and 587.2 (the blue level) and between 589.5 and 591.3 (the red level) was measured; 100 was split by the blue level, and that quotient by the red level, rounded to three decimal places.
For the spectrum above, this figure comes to 0.134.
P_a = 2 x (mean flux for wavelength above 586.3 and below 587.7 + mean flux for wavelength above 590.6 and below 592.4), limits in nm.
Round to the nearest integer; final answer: 111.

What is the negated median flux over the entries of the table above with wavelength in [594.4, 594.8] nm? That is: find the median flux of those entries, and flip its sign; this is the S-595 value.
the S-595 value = -27.3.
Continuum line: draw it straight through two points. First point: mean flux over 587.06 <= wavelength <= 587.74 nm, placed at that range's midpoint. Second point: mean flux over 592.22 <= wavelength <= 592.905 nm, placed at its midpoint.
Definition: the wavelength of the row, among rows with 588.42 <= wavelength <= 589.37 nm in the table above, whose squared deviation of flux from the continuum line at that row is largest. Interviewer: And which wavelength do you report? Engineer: 589.298 nm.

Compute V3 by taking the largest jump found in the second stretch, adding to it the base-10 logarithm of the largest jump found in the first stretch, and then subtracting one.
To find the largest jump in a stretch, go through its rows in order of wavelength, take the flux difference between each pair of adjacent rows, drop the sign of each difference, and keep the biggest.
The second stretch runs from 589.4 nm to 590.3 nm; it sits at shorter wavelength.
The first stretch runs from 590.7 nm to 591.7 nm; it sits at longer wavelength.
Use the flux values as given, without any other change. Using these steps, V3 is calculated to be 1.8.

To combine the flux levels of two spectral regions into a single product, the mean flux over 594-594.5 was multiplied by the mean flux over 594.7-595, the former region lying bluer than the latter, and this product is 709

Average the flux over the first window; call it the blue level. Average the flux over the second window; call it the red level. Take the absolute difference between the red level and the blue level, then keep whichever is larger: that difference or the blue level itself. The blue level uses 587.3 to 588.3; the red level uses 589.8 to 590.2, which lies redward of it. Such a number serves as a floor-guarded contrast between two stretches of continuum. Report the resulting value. 26.8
